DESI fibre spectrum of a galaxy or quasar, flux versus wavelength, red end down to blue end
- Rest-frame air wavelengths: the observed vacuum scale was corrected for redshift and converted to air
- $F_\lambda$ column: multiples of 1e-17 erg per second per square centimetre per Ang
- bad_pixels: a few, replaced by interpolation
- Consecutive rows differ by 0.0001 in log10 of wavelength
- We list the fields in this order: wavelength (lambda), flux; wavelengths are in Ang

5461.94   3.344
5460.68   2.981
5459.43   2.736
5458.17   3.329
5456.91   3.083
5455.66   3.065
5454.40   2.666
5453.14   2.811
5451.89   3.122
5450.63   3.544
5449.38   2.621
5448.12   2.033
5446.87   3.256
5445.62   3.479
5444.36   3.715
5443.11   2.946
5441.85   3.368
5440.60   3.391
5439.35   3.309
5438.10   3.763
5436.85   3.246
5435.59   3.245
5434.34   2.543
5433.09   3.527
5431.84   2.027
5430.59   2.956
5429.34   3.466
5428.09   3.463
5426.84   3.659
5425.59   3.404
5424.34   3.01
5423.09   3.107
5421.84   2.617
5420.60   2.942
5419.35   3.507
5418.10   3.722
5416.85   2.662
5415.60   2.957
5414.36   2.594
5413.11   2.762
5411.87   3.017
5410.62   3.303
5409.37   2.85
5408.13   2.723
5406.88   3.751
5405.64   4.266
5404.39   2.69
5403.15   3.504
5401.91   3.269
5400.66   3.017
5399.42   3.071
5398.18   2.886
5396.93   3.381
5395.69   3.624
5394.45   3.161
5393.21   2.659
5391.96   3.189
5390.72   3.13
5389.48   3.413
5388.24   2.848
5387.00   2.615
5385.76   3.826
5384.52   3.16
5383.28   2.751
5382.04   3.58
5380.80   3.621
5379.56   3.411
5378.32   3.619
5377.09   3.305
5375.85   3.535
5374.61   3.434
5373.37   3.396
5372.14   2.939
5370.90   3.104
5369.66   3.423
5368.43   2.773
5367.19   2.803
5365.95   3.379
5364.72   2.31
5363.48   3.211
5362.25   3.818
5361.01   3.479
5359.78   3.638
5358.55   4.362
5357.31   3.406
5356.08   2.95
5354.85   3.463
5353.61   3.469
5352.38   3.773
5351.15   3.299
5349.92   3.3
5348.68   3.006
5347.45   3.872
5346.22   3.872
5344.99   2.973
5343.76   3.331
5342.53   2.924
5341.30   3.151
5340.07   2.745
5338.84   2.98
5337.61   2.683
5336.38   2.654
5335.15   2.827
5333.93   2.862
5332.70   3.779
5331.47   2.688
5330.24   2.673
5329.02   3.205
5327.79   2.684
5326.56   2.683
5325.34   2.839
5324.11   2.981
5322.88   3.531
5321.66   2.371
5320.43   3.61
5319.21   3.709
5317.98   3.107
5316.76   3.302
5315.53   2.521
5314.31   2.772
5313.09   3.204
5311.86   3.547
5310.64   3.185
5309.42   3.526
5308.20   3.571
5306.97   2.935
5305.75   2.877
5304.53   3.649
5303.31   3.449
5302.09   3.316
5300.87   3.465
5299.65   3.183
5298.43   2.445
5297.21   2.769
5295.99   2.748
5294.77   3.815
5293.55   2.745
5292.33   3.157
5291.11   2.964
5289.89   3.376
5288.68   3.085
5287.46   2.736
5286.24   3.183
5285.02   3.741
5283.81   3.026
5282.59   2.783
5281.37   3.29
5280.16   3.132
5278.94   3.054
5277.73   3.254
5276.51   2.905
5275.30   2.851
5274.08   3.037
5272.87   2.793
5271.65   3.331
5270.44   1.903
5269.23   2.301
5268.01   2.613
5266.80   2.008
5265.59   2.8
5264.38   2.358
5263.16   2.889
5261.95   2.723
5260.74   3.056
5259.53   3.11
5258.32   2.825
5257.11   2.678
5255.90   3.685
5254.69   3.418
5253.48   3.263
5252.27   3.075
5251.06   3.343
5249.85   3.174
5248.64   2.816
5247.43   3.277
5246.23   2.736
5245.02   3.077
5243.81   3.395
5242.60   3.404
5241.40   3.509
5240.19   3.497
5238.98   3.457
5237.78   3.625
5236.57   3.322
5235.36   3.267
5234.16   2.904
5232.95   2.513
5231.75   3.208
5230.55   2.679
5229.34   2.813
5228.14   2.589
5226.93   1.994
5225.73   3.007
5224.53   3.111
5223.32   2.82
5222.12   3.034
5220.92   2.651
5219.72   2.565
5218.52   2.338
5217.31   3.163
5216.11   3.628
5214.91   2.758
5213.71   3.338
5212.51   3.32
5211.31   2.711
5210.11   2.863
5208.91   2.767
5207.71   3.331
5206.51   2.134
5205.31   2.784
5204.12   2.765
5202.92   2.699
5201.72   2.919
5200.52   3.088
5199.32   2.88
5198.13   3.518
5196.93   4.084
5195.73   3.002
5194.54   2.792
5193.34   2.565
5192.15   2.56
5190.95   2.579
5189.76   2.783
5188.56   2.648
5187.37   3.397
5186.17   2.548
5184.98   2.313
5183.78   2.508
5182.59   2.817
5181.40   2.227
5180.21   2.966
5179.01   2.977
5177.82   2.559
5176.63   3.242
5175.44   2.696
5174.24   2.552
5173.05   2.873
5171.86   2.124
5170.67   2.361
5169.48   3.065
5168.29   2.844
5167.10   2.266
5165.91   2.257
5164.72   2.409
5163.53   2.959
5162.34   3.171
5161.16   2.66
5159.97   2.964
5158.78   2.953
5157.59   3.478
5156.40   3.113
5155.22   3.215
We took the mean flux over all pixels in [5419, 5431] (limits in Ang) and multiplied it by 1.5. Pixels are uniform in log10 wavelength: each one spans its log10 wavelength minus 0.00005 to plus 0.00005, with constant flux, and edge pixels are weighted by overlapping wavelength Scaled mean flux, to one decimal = 4.8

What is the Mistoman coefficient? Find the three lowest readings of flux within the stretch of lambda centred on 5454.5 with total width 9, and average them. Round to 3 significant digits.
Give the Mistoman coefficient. 2.85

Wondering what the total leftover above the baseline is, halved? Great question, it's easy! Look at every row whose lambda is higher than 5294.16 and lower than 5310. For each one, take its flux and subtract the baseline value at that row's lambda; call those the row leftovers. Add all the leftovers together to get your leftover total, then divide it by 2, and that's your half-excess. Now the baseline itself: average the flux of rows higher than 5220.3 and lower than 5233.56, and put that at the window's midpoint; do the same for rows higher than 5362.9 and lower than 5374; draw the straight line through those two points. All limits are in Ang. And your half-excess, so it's 2.0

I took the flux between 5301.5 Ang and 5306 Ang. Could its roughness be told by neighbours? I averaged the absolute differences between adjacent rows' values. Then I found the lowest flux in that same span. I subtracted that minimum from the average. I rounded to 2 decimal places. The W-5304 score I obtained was -2.51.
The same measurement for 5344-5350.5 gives -2.46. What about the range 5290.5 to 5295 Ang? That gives -2.19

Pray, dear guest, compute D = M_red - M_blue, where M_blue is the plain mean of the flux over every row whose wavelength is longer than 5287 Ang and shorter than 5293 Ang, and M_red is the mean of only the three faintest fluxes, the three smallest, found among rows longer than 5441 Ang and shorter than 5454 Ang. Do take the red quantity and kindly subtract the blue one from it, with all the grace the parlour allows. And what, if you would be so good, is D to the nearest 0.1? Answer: -0.6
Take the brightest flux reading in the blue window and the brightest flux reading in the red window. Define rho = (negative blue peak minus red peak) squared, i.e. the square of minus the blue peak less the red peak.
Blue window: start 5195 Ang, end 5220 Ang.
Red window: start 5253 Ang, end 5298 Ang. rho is 62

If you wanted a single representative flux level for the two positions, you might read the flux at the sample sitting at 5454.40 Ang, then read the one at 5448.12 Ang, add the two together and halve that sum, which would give 2.3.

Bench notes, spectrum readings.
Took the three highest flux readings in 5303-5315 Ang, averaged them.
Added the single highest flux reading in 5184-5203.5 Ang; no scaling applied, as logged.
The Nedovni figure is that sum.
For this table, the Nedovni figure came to 7.7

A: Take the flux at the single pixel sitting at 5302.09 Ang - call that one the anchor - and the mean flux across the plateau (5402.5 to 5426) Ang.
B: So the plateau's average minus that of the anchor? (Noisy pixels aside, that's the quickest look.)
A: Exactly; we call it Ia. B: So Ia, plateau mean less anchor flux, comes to -0.2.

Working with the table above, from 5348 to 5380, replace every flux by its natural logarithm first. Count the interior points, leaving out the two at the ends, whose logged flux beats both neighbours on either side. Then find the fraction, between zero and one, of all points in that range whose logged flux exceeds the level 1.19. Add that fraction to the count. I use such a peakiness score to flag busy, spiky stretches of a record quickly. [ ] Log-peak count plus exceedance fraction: 8.7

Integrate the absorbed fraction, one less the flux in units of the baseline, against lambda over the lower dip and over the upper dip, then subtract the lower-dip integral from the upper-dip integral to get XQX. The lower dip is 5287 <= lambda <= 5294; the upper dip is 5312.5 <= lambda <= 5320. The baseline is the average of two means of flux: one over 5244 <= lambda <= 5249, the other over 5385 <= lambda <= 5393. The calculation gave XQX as -0.22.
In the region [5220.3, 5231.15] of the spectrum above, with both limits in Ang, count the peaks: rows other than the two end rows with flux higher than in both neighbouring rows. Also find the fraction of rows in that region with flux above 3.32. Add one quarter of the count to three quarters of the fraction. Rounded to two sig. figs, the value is 0.75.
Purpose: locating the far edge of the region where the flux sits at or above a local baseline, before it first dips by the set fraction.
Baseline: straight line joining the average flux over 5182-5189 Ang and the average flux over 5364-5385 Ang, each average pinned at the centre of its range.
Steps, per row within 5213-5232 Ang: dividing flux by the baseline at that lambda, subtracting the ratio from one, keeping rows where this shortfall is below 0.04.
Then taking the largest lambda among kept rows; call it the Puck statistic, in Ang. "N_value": 5231.75 Ang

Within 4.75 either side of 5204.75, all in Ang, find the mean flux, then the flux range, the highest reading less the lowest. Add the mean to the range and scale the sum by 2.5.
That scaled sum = 10.0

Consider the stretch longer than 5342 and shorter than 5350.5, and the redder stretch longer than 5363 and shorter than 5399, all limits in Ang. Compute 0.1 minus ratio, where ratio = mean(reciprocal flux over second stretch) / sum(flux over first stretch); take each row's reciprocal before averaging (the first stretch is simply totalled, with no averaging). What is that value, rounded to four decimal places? 0.0863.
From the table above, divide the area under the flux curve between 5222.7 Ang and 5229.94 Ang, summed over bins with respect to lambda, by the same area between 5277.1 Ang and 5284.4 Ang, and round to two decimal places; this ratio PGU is 0.87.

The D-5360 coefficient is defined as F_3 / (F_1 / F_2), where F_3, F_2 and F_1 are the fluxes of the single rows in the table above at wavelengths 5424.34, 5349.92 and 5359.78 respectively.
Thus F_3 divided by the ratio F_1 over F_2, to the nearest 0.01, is 2.73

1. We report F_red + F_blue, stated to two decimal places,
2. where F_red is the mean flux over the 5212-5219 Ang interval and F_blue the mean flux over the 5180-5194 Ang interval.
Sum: 5.75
